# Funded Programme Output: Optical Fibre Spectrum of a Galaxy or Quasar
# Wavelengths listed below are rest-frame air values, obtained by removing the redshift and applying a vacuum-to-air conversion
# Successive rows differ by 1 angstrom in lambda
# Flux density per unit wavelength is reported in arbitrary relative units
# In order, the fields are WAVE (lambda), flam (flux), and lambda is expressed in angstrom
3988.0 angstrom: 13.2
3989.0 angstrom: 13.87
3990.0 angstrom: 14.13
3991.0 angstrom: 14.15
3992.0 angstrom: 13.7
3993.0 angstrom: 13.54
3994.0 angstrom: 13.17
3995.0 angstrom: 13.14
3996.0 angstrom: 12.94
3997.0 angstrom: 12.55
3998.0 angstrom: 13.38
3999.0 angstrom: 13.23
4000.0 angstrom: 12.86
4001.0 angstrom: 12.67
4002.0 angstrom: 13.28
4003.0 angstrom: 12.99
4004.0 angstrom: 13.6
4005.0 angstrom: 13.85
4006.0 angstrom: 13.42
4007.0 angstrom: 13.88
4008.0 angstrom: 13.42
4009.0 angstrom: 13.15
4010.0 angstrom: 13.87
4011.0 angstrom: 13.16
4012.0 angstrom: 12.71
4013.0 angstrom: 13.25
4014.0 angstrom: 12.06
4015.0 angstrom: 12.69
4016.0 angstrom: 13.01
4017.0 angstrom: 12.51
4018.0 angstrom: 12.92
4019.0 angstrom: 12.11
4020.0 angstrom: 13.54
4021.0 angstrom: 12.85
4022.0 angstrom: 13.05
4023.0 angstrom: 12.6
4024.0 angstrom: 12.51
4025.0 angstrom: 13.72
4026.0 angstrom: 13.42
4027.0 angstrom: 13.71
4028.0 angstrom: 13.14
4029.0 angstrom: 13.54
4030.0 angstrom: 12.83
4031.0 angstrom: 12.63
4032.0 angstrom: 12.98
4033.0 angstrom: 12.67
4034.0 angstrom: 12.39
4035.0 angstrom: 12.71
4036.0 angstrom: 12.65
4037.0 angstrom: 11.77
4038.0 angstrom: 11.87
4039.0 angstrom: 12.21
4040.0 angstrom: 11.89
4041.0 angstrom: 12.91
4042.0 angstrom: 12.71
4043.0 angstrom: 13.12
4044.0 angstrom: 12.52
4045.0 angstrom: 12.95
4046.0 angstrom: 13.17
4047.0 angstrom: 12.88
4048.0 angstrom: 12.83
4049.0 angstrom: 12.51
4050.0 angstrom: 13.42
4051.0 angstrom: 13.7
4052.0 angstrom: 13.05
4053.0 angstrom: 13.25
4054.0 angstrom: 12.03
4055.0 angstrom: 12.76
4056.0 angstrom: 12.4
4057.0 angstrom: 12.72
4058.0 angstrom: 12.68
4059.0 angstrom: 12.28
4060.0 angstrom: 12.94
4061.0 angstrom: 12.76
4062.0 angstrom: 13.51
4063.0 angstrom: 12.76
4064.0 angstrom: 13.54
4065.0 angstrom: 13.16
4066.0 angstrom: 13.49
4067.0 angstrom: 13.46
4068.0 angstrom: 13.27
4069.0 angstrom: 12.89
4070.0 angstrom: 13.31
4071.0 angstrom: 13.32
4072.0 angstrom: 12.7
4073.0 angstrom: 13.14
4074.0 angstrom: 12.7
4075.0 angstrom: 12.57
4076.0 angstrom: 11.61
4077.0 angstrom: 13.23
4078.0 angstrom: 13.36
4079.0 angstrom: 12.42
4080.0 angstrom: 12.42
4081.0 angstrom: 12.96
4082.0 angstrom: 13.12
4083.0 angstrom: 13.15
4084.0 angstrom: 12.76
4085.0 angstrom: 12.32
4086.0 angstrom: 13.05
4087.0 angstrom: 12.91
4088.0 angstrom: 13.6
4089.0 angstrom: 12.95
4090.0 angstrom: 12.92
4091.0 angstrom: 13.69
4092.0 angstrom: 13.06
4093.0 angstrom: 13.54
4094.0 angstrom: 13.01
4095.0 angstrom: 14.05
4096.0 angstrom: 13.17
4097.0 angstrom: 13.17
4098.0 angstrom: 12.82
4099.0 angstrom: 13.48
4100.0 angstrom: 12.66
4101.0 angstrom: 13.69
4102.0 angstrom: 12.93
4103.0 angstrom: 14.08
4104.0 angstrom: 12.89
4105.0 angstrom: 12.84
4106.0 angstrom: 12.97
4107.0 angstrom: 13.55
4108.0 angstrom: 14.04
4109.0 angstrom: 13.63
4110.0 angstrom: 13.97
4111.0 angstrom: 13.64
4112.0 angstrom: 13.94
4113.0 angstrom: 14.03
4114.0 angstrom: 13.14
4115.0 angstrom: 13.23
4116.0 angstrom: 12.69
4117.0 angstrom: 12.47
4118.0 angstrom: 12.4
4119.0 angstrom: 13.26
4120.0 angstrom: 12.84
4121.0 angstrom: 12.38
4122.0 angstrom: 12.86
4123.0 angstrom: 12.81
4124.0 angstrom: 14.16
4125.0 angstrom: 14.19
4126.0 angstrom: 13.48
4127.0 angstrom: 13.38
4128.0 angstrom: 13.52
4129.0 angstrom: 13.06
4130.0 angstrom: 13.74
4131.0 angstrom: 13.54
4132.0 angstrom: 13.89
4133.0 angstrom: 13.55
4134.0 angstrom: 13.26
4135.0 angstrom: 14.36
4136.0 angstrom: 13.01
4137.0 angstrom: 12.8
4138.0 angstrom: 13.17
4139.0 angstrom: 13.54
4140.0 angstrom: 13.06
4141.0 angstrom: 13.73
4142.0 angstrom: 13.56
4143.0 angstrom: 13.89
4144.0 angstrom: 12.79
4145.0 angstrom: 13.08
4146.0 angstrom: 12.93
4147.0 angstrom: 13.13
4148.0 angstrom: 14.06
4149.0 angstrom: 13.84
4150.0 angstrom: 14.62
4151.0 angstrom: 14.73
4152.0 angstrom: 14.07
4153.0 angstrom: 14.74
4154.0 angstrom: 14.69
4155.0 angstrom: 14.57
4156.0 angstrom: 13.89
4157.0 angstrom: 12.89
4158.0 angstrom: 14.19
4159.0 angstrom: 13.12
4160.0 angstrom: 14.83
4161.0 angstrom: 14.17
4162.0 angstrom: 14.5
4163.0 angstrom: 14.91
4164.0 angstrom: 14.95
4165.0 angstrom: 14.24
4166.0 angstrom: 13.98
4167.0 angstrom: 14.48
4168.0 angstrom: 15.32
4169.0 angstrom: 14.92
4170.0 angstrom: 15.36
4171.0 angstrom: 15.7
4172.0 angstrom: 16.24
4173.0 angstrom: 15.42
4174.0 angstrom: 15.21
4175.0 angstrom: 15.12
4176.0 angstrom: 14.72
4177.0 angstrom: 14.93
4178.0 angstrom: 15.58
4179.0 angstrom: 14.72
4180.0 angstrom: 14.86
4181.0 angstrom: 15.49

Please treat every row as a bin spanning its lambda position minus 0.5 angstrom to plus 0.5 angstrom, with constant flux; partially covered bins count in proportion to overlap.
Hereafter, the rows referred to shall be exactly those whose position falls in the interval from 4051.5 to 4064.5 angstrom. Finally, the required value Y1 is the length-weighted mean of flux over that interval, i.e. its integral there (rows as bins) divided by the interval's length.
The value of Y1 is 12.8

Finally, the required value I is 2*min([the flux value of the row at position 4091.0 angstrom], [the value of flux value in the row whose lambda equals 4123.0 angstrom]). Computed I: 25.6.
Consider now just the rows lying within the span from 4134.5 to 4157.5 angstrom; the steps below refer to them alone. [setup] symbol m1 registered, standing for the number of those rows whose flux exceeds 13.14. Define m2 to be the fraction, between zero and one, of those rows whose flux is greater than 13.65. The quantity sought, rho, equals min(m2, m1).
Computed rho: 0.52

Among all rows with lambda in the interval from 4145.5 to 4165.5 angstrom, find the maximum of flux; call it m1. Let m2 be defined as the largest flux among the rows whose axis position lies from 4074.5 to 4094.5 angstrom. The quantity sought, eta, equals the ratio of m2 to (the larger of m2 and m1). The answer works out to 0.92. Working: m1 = 14.95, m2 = 13.69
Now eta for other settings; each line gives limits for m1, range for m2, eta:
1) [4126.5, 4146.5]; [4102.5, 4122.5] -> 0.98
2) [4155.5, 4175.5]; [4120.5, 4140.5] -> 0.88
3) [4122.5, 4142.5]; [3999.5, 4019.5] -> 0.97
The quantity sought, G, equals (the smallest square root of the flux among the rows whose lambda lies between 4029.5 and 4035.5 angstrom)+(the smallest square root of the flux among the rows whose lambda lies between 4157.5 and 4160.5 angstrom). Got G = 7.14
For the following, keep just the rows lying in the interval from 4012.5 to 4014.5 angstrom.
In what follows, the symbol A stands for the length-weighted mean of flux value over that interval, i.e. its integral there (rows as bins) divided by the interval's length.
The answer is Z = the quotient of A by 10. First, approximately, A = 12.7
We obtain 1.27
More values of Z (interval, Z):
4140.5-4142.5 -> 1.36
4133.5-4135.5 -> 1.38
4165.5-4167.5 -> 1.42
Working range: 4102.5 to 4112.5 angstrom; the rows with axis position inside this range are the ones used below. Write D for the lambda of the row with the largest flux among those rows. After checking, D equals 4103.0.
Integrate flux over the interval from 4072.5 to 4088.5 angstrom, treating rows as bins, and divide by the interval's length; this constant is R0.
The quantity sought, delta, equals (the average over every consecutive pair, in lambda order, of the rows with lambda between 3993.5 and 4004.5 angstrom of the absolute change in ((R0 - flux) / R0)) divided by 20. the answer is 0.0014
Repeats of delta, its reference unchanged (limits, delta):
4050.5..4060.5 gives 0.0020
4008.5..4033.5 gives 0.0022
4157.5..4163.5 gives 0.0033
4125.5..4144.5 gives 0.0019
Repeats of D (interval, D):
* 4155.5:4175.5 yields 4172.0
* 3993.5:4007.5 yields 4007.0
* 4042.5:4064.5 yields 4051.0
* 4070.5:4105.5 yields 4103.0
